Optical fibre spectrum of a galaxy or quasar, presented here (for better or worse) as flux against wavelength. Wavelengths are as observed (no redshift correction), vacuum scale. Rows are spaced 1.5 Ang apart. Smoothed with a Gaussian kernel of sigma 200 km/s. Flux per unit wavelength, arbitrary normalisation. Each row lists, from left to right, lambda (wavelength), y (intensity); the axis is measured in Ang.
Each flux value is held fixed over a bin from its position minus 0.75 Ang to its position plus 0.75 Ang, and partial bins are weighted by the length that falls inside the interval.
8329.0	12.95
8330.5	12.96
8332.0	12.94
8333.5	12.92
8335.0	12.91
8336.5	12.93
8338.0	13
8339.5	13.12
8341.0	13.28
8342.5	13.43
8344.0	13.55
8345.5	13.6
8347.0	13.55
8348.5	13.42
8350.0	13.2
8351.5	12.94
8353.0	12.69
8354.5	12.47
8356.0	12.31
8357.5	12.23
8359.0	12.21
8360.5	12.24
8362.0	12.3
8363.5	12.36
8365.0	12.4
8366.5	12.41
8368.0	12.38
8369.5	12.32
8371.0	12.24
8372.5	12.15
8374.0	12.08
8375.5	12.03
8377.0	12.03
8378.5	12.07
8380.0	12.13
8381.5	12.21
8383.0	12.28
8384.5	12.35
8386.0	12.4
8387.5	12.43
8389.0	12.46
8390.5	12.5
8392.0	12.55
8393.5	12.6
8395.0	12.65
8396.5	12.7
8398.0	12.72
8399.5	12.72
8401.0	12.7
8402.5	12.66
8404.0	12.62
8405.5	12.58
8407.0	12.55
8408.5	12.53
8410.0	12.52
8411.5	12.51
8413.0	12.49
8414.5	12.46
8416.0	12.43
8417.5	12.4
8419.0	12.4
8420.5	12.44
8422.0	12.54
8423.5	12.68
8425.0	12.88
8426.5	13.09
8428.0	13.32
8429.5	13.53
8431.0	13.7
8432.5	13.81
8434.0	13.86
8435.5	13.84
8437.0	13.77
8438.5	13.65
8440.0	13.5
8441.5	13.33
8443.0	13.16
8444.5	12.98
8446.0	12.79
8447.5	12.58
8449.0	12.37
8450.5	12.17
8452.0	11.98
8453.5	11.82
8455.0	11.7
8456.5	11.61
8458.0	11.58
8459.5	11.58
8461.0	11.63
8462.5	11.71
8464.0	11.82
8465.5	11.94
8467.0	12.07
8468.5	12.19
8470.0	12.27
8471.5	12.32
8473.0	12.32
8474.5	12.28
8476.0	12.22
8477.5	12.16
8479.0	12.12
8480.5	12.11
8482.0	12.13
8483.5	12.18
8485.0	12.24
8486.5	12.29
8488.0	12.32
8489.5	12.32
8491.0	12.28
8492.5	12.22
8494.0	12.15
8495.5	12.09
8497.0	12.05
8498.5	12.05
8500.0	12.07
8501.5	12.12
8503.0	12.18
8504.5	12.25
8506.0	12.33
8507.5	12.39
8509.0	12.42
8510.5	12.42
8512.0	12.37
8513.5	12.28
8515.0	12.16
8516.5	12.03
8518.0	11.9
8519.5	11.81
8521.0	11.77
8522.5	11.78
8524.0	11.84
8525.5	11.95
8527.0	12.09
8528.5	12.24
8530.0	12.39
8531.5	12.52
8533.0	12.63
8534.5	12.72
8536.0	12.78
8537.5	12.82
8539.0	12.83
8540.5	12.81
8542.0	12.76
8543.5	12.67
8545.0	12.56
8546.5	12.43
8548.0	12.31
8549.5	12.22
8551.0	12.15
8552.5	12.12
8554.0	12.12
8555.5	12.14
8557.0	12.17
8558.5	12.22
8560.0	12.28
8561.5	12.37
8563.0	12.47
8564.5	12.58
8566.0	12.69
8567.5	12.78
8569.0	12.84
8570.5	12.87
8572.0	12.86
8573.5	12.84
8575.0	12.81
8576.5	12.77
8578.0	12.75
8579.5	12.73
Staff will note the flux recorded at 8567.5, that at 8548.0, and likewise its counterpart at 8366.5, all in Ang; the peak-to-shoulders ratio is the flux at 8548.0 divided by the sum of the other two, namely 0.489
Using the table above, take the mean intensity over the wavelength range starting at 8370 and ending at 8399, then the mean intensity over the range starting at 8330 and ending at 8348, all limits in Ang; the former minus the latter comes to -0.8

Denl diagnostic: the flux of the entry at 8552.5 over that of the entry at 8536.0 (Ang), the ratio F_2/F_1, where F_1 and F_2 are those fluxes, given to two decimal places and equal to 0.95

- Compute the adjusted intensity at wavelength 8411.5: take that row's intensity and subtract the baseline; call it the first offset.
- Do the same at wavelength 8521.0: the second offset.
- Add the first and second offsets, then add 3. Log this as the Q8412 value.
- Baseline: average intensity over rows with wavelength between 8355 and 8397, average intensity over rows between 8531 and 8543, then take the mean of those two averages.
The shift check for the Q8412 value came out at 2.2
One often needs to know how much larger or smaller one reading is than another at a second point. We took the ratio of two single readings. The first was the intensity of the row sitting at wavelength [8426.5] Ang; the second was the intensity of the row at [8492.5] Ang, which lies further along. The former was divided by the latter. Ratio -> 1.07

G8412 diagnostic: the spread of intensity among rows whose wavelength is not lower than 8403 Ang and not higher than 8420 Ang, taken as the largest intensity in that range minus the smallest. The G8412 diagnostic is 0.2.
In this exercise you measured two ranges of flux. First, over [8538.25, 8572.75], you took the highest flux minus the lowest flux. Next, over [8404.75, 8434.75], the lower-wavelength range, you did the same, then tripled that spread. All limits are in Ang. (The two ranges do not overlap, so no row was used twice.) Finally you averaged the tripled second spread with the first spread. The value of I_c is 2.6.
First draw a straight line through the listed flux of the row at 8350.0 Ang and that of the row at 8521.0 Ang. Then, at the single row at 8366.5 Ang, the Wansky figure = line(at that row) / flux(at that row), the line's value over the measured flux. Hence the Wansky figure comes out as 1.05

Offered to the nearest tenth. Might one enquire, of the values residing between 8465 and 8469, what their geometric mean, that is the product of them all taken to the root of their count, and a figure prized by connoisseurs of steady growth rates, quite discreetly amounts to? 12.1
